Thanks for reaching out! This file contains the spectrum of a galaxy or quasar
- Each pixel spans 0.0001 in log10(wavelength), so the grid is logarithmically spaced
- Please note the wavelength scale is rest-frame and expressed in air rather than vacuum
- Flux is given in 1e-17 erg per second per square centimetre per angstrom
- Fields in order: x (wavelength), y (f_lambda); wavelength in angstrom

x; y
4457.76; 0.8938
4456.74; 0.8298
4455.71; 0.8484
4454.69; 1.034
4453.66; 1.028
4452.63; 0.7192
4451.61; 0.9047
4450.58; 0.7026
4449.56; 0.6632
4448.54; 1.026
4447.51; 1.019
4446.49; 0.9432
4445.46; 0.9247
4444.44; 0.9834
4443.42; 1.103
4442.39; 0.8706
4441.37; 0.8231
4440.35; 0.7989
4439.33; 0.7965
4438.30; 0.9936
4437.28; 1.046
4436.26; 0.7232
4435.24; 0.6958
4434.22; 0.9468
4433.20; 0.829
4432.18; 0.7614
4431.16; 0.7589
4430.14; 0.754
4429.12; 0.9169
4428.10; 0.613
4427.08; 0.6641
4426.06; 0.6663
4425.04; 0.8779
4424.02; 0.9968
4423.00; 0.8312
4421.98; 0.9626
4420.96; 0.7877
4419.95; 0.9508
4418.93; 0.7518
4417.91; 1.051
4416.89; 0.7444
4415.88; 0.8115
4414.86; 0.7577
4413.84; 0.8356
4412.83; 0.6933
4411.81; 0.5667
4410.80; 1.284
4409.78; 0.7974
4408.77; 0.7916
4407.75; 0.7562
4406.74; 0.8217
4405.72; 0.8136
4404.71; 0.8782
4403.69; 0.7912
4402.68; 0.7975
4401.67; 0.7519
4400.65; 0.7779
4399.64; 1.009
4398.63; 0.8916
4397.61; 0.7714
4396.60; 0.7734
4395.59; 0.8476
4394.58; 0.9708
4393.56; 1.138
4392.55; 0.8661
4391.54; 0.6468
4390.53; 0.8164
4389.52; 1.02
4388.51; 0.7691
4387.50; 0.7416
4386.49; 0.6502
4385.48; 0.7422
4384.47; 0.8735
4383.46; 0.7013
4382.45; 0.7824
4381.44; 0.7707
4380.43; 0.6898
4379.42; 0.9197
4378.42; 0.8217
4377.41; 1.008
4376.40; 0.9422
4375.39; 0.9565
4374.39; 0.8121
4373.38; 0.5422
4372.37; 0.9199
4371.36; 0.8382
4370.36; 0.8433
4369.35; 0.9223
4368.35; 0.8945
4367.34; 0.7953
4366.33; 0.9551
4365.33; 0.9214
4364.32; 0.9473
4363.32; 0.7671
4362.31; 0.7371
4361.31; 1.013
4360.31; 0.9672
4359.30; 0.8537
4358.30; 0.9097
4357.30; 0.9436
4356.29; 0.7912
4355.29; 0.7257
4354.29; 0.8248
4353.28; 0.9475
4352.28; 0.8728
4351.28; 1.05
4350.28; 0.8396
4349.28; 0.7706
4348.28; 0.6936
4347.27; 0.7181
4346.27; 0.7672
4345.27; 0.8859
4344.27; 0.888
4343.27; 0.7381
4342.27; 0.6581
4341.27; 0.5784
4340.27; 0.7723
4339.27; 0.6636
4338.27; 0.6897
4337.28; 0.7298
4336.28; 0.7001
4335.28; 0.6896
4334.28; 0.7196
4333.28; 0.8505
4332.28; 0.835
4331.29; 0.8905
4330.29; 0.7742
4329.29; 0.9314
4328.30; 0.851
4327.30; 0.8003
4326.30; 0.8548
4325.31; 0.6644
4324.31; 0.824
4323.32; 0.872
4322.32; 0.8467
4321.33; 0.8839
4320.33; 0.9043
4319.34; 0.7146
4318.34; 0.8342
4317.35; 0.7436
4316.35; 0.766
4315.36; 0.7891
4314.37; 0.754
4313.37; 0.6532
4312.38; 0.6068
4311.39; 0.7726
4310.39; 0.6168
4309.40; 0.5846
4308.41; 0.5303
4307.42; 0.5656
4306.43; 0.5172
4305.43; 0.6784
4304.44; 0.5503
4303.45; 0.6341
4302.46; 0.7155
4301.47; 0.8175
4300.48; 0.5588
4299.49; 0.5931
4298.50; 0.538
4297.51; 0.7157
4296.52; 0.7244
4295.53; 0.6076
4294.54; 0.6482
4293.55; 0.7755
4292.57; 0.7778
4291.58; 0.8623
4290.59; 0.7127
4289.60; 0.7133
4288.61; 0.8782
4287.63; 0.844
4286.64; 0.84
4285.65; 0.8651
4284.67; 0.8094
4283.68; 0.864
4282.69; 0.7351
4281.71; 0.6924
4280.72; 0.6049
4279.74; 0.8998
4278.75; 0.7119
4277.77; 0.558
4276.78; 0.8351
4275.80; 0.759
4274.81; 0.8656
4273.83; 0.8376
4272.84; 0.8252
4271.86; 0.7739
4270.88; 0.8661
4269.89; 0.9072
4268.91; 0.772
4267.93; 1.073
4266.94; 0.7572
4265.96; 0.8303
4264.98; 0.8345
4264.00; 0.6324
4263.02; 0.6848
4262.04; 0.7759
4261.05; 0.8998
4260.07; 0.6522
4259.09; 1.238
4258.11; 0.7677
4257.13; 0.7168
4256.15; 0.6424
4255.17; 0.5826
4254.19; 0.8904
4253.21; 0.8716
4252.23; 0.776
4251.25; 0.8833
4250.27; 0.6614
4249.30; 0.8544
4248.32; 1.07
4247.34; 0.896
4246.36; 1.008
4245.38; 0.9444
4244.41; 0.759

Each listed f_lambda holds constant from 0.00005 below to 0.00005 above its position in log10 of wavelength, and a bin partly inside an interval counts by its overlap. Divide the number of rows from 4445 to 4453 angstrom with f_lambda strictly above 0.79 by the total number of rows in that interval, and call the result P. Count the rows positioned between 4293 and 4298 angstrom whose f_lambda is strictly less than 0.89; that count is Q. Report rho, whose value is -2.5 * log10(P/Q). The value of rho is 2.26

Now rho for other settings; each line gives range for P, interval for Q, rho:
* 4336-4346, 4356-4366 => 3.25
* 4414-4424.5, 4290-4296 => 2.50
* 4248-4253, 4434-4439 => 1.31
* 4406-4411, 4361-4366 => 0.99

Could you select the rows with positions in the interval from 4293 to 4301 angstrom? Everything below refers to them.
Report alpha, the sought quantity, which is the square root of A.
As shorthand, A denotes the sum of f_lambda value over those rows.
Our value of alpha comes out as 2.3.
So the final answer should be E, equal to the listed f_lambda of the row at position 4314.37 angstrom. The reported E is 0.754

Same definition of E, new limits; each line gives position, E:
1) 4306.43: 0.5172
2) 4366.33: 0.9551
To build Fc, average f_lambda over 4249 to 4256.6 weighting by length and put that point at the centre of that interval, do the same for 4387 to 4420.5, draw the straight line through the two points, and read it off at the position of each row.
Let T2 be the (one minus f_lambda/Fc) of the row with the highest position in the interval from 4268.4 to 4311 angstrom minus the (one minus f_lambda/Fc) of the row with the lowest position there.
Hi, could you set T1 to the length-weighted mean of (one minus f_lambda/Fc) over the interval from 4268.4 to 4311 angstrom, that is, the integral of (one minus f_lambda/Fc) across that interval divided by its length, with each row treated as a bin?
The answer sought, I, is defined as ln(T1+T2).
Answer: -1.2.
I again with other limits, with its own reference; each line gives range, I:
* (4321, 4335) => -1.7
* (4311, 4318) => -2.1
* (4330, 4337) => -2.0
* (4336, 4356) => -3.8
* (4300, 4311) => -1.9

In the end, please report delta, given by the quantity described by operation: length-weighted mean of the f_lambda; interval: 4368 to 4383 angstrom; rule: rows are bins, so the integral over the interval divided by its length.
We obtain 0.843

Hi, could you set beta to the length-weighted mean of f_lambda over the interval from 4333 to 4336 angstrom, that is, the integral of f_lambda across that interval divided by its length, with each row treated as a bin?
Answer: 0.74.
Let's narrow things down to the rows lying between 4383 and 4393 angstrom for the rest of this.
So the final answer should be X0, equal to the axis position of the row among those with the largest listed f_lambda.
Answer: 4389.52 angstrom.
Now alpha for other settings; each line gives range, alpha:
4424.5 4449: 4.5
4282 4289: 2.4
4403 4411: 2.6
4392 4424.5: 5.2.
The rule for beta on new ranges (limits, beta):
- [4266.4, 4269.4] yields 0.87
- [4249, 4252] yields 0.80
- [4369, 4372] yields 0.87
